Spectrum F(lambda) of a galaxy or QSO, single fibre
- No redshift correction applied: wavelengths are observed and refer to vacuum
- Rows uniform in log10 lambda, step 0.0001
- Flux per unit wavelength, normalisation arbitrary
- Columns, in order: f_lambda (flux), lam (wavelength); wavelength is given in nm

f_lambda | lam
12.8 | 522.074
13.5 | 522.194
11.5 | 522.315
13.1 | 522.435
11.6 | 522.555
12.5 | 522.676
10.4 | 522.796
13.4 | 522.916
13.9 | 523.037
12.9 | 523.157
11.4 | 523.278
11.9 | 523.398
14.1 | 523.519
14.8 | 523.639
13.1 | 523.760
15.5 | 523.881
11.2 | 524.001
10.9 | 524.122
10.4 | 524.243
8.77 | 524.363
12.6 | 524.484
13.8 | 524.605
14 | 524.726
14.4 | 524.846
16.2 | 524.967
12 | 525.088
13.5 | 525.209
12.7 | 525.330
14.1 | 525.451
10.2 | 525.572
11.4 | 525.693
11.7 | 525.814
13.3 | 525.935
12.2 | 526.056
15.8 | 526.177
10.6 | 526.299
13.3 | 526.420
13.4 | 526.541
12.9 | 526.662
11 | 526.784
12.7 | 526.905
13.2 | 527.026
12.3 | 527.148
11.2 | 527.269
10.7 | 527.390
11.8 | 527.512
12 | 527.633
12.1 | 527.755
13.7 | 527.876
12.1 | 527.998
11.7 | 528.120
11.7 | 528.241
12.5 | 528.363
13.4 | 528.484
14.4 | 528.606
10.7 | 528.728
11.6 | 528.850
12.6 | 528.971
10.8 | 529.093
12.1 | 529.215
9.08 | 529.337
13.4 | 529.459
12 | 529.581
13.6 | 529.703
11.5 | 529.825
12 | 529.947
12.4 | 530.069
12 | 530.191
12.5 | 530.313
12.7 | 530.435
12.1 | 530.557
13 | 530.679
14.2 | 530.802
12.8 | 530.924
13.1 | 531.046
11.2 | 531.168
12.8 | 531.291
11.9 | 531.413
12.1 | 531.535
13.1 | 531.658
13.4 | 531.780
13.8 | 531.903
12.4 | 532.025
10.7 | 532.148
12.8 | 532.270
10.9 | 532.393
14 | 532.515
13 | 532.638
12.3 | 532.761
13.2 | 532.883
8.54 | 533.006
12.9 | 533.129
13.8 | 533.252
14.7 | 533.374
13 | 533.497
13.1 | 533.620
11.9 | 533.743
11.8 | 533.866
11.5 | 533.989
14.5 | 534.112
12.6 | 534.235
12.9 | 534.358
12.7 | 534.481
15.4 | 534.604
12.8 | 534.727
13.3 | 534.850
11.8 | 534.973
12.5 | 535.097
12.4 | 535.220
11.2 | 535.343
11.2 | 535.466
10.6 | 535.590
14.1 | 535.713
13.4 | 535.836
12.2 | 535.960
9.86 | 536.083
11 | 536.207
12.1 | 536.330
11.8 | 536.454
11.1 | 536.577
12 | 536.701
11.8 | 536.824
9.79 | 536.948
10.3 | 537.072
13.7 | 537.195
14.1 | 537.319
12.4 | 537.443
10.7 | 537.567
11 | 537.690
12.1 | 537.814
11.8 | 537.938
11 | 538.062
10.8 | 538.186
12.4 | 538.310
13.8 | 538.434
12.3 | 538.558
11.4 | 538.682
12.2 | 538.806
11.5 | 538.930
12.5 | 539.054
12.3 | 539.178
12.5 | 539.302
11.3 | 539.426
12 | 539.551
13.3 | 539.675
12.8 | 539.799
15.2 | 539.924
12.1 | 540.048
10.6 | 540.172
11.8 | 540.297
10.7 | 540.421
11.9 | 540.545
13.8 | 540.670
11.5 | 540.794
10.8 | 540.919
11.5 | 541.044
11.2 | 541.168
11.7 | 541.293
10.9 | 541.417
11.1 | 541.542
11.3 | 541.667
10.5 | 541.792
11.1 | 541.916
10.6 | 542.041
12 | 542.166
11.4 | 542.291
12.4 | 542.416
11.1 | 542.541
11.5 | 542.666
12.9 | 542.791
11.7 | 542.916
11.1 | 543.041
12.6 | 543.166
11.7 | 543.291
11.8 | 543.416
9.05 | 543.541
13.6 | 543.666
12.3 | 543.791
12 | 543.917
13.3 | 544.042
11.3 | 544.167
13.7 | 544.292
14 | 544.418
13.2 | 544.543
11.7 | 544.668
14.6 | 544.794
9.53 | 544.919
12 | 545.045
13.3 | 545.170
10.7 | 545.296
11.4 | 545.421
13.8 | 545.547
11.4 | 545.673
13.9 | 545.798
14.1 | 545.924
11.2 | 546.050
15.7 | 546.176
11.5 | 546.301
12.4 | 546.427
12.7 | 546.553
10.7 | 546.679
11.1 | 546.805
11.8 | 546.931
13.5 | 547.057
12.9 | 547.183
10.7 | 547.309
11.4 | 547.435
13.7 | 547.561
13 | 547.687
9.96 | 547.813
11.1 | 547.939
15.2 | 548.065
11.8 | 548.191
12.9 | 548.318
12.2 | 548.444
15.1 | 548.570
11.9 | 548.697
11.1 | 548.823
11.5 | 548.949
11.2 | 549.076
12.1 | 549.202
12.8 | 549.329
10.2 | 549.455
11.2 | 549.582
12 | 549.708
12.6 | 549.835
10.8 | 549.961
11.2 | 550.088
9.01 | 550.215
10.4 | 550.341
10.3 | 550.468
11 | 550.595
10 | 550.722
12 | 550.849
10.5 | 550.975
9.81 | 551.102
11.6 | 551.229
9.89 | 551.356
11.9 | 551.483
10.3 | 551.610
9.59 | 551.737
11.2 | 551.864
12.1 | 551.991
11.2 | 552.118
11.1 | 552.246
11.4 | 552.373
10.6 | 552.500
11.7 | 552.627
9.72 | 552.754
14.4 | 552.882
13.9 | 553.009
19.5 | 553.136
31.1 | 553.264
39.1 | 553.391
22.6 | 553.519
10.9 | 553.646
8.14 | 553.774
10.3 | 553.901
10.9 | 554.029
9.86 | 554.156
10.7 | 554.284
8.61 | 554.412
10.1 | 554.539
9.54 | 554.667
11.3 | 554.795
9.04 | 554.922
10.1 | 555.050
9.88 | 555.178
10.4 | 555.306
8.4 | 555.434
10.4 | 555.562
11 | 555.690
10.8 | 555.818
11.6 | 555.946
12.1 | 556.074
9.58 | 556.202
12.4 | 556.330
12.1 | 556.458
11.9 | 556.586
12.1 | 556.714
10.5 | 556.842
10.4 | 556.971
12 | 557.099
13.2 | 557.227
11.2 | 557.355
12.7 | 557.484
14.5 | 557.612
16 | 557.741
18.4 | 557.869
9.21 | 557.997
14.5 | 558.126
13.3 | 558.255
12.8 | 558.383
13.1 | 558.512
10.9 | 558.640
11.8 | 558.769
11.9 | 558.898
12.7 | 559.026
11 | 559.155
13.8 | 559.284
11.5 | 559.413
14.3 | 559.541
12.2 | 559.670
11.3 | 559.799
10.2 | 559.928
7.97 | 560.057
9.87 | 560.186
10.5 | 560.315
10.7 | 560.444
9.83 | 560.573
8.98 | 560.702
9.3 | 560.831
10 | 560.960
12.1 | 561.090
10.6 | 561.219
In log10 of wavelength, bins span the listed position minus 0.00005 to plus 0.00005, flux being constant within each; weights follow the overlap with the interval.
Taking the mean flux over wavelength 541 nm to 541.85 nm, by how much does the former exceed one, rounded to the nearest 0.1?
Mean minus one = 10.2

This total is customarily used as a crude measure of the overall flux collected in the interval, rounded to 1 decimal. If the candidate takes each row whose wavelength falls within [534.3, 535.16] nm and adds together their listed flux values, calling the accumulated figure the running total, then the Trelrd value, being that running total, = 91.4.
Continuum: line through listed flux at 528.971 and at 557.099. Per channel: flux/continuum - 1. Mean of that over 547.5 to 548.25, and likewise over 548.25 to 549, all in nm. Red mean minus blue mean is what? 0.001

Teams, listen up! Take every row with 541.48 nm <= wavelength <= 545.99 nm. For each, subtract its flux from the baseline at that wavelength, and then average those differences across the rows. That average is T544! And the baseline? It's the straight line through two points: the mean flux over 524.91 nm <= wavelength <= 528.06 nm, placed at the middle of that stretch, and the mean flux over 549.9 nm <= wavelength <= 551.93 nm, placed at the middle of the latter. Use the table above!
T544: -0.9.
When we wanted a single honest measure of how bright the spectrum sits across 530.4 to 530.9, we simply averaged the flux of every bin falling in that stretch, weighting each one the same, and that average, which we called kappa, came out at 13.0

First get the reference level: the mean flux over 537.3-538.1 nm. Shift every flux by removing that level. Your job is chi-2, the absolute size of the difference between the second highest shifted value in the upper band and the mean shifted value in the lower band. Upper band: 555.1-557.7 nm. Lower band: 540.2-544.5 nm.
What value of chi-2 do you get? 1.44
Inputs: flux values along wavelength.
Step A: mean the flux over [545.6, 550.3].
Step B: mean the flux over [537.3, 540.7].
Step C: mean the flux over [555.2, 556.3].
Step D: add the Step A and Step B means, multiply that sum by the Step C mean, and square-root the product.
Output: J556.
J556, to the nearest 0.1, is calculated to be 16.0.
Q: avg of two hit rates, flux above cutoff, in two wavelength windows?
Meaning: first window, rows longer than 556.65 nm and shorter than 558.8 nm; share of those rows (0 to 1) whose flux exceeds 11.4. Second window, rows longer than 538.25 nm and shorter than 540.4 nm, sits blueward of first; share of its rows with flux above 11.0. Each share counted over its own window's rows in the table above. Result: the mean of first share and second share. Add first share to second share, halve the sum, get 0.82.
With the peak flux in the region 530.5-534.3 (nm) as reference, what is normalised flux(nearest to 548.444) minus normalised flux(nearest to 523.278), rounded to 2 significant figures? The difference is 0.054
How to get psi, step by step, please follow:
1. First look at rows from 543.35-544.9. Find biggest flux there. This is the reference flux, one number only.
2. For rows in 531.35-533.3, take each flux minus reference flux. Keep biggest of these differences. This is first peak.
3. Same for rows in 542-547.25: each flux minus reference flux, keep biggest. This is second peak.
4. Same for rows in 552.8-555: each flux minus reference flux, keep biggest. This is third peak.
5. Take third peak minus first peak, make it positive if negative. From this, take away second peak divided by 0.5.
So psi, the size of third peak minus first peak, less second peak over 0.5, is 23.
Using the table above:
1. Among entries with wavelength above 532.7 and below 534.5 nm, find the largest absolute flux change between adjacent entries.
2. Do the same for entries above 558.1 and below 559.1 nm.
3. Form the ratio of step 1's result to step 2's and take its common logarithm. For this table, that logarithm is 0.33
